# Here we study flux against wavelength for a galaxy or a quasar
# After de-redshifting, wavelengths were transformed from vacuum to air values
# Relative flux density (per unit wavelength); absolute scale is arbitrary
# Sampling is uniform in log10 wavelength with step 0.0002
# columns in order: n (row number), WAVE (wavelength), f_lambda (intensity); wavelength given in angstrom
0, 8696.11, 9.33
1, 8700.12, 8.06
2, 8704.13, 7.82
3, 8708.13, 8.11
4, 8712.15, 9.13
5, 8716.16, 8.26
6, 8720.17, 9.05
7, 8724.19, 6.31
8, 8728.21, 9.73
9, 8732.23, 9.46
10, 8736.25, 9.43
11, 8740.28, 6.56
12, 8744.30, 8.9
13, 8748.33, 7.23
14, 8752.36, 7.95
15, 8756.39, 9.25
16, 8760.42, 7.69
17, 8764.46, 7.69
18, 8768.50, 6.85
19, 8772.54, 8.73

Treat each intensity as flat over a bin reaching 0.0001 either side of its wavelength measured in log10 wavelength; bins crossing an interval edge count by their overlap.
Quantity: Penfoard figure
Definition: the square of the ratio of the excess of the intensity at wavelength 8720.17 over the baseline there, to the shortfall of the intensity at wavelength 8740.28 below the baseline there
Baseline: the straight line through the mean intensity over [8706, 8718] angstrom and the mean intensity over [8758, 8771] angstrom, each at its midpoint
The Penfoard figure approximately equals 0.3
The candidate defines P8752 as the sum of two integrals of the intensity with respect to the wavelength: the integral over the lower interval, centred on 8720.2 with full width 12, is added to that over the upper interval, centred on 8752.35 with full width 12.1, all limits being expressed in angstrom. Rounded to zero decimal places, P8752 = 193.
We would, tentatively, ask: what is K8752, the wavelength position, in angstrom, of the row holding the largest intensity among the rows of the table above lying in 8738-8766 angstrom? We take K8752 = 8756.39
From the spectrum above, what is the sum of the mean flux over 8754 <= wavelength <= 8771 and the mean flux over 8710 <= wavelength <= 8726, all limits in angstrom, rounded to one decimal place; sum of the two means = 16.1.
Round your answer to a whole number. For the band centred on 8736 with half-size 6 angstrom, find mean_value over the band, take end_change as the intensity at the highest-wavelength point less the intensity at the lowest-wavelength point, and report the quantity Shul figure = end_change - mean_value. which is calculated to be -11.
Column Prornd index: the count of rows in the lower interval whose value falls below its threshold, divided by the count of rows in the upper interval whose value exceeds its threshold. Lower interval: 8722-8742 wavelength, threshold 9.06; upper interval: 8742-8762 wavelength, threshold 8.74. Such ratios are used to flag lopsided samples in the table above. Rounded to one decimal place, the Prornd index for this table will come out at 1.0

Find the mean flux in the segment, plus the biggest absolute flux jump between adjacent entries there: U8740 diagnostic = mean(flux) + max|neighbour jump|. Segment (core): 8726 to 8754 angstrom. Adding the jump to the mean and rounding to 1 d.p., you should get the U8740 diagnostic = 11.3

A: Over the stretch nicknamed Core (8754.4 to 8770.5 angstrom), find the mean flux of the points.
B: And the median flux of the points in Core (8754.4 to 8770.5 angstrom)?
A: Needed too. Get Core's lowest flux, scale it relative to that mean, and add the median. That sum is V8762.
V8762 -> 8.6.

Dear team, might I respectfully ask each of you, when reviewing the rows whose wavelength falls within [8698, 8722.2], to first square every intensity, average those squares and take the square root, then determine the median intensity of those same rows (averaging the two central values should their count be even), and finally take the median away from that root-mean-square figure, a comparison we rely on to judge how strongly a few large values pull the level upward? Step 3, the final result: 0.23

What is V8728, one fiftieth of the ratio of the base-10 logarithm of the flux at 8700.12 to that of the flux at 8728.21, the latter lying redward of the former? 0.0183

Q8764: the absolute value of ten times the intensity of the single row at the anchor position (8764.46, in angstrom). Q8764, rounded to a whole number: 77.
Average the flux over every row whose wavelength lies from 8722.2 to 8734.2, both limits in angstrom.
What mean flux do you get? 8.50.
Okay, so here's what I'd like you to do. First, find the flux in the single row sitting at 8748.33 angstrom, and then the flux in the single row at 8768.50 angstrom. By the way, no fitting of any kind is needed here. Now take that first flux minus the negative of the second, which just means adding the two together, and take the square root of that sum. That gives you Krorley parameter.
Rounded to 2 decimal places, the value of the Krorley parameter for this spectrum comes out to 3.75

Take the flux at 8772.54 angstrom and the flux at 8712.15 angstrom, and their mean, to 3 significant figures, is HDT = 8.93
